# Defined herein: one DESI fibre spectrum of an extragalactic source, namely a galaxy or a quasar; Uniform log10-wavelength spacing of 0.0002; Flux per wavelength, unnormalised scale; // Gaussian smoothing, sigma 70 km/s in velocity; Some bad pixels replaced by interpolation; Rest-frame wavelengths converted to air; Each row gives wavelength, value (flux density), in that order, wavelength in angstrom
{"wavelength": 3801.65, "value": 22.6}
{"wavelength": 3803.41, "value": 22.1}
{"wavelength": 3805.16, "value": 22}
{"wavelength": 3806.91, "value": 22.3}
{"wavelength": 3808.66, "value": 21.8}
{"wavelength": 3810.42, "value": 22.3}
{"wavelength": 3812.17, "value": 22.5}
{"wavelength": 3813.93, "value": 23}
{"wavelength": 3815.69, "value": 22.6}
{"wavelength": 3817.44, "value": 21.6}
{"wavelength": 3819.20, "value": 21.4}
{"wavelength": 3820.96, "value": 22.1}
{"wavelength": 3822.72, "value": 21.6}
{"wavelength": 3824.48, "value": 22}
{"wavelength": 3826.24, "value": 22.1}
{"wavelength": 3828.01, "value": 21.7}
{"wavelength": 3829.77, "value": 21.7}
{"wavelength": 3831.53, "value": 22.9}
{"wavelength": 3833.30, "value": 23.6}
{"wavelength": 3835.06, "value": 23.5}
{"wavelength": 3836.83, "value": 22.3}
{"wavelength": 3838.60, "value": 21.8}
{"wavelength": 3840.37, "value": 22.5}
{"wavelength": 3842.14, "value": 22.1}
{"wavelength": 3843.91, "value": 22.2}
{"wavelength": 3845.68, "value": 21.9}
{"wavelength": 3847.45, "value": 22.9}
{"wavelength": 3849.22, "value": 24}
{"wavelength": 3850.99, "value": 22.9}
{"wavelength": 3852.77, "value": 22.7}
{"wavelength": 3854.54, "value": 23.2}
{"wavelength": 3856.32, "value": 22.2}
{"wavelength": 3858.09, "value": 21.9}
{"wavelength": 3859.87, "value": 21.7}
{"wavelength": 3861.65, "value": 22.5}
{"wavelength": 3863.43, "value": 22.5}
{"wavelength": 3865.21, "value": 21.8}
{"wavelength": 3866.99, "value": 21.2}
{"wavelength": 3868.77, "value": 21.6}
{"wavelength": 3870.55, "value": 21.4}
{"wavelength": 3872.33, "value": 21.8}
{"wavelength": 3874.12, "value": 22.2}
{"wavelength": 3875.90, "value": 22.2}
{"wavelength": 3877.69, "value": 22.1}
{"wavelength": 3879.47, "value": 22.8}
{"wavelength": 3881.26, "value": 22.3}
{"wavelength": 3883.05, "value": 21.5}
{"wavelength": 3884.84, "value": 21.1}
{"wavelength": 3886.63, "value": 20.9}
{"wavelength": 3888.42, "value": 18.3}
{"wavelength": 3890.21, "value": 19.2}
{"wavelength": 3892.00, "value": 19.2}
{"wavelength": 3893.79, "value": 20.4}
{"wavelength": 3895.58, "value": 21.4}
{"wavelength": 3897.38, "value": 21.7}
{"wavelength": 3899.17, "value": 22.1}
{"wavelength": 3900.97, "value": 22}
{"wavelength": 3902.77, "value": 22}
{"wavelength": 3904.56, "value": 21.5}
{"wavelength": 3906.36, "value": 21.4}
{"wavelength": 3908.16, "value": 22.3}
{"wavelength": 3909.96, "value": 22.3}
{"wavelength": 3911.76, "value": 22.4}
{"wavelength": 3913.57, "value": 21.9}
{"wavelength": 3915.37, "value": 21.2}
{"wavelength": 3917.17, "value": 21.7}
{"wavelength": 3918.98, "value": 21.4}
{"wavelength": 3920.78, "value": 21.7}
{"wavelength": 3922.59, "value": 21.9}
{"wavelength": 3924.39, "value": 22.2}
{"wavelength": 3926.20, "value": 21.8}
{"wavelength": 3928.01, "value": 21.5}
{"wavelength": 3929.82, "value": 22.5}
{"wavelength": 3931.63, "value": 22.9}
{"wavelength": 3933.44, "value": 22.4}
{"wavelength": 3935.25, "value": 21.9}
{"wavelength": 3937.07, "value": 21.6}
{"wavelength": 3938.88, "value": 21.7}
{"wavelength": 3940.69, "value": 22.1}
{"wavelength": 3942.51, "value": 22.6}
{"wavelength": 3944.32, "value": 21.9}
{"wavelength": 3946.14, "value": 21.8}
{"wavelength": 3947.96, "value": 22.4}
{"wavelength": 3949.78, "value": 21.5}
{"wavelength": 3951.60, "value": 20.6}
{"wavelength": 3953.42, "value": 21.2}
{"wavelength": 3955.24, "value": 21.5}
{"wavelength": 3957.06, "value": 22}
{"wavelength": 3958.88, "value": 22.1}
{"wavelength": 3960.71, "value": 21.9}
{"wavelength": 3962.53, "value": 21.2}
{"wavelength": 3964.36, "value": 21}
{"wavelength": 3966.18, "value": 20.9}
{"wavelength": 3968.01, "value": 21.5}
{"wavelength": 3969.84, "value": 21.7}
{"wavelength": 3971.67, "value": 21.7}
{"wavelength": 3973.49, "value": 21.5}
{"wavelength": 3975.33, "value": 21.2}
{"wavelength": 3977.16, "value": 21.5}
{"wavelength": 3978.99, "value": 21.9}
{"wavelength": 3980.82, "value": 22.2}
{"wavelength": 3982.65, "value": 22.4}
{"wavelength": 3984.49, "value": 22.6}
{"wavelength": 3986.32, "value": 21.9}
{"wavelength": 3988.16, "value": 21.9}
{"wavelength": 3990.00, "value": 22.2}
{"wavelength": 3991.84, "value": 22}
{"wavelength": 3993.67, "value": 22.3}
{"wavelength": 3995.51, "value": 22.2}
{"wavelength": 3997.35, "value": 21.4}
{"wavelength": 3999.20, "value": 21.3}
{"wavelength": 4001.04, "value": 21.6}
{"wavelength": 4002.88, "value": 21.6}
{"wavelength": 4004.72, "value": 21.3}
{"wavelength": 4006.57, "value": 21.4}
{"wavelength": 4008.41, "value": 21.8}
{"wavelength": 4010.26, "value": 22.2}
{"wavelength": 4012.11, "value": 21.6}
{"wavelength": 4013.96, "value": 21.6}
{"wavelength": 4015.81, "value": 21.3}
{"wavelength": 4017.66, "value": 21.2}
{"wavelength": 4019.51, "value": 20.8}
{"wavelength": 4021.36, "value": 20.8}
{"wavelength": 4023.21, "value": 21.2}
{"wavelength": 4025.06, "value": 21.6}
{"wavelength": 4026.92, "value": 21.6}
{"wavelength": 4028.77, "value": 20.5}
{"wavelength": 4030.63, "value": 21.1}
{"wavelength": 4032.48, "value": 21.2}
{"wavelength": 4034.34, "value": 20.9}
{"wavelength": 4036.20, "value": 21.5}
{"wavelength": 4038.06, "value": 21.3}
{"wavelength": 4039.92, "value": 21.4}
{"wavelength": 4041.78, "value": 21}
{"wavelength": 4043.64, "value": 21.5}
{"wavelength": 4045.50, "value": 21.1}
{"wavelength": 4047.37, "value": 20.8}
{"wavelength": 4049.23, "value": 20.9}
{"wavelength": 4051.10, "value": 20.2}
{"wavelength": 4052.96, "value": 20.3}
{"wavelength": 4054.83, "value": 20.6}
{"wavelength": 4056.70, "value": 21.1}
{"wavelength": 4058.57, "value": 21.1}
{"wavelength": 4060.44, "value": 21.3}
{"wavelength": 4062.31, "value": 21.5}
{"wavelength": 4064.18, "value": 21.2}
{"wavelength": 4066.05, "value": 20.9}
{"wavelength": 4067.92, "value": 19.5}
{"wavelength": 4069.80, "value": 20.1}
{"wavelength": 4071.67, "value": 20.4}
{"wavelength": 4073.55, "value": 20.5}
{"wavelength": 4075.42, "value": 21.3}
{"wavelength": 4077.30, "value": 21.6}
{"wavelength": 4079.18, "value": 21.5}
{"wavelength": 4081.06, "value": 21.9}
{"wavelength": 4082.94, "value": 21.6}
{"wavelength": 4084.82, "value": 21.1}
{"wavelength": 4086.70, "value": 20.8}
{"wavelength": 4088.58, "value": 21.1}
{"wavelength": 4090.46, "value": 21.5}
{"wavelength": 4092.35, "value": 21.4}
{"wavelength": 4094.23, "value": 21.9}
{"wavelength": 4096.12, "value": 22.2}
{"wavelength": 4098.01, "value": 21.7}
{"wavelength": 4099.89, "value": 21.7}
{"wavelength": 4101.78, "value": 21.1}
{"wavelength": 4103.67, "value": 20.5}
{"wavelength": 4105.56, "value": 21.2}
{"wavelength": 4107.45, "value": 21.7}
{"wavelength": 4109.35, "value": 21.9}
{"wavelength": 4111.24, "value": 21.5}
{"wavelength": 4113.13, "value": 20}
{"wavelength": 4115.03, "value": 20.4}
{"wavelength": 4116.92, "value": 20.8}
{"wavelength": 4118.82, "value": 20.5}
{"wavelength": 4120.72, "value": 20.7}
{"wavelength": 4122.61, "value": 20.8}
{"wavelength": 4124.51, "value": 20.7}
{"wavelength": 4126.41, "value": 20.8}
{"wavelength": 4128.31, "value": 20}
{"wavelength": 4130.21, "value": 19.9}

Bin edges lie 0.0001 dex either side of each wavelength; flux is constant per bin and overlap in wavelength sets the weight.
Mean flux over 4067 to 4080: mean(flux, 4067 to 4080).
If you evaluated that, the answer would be 20.7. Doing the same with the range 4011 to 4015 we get 21.6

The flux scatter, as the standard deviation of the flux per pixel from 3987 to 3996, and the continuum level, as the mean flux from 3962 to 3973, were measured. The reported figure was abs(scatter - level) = 21.2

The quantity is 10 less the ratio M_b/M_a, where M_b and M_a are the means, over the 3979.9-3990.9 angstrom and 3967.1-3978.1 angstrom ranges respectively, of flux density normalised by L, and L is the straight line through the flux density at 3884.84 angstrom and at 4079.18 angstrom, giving 8.97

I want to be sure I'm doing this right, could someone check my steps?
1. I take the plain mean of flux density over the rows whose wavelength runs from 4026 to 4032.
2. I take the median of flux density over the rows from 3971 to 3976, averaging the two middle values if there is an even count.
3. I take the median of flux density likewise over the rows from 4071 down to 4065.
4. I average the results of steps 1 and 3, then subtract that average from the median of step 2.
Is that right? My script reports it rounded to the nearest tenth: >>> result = 0.9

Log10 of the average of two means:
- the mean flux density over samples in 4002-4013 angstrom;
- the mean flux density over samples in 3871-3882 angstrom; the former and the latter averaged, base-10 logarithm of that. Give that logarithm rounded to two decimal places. 1.34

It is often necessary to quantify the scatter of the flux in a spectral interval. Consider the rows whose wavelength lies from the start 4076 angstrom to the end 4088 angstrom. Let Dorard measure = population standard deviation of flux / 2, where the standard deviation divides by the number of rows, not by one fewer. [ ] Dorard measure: 0.18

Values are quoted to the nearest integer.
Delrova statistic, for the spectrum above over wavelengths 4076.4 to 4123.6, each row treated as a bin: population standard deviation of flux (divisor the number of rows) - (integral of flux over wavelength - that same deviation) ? -1002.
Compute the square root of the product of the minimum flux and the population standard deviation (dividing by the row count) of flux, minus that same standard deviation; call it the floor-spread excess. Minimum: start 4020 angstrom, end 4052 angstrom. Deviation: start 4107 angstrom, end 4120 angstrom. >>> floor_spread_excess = 3.0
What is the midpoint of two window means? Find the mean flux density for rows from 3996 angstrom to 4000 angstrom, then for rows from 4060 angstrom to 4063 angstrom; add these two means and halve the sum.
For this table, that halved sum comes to 21.4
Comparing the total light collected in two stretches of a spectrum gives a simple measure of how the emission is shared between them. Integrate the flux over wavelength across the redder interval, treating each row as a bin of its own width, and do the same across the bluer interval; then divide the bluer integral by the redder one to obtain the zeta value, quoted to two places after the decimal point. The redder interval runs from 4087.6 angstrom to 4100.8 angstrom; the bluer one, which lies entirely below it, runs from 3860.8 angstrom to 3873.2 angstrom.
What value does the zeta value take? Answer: 0.95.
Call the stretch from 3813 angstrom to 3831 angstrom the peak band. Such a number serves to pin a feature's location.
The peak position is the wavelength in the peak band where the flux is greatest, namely 3813.93 angstrom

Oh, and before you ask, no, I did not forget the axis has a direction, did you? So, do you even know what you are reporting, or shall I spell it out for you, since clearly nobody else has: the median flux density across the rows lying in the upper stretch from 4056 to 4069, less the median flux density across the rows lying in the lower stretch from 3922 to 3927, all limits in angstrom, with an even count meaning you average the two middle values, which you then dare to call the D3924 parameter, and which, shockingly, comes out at -0.8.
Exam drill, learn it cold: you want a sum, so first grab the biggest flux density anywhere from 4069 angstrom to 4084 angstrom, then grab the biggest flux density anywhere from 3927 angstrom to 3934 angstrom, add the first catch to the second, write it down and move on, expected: 44.8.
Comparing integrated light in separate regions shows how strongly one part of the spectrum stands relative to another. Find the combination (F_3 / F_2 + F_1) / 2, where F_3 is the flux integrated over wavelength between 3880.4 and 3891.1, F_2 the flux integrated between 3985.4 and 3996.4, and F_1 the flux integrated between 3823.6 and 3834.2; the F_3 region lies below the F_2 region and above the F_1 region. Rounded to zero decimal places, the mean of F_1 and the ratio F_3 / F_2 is 119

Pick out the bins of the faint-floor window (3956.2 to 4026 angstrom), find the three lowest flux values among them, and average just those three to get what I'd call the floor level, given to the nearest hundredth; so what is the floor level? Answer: 20.83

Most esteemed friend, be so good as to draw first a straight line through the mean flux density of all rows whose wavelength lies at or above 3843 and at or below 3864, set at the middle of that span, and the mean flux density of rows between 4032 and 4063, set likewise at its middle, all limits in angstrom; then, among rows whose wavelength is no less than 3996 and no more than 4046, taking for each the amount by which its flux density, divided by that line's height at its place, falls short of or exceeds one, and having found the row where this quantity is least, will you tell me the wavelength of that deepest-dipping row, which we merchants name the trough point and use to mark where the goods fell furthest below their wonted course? 4028.77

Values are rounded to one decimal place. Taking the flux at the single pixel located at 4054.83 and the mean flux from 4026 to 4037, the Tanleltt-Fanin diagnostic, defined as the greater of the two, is 21.1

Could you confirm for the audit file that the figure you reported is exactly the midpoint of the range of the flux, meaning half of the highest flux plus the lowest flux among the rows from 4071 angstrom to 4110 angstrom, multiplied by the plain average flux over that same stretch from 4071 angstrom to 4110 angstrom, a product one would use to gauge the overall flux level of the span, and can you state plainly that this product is 455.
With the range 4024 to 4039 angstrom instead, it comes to 447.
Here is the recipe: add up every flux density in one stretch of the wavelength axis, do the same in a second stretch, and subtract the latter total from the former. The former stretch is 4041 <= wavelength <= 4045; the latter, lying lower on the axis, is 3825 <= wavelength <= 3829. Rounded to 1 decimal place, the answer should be -1.3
